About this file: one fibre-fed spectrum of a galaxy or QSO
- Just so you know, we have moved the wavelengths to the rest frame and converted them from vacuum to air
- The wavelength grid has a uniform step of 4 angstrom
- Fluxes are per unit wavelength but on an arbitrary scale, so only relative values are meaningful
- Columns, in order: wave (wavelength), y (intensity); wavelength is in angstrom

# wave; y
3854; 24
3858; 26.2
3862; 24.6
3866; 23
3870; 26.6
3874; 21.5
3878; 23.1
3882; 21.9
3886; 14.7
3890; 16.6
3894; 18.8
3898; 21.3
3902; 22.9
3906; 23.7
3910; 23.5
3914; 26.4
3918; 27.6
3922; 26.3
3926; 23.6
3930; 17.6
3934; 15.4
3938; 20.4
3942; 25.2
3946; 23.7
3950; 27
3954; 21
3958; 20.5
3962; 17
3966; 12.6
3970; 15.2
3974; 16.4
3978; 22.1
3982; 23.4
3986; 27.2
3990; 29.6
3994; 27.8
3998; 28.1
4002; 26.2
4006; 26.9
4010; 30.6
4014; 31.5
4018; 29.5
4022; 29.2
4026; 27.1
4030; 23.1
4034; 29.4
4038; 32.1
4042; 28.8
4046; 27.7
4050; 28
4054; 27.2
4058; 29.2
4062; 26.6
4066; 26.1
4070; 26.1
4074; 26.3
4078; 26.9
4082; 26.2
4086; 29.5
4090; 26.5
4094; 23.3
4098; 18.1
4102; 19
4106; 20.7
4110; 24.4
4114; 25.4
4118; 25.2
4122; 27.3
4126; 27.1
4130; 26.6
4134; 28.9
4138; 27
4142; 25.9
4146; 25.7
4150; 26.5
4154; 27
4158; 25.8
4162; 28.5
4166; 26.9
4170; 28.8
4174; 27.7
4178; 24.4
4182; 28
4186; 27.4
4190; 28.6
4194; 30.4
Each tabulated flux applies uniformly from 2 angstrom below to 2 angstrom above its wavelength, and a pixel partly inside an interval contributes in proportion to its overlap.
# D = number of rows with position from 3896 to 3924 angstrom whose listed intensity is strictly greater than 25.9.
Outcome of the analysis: 3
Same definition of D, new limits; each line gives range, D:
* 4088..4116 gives 1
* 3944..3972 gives 1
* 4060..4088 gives 7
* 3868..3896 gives 1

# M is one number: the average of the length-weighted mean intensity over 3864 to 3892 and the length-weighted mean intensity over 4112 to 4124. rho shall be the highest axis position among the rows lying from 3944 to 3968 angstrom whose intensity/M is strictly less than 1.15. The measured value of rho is 3966 angstrom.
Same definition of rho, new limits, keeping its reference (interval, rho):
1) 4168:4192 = 4178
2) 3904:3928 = 3926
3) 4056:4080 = 4078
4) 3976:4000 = 3982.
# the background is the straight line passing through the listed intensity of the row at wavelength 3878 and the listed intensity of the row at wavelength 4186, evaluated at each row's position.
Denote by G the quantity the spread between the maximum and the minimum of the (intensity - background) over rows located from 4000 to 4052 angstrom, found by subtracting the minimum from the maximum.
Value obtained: 8.9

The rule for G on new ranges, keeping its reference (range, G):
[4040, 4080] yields 3.3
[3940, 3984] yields 14.6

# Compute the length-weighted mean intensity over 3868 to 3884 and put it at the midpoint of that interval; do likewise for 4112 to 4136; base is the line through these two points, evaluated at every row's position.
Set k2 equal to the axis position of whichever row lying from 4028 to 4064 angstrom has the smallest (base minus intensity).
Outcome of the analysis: 4038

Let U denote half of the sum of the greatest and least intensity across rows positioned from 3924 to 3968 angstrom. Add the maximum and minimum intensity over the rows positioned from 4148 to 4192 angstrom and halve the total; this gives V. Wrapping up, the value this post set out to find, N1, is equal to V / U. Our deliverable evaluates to 1.34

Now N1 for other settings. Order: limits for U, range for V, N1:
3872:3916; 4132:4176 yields 1.33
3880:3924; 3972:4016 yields 1.13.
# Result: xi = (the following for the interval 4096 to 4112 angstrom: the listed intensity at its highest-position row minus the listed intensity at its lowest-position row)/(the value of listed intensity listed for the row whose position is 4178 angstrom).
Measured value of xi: 0.26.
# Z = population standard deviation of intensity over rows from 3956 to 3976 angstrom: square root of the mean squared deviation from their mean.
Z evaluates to 2.6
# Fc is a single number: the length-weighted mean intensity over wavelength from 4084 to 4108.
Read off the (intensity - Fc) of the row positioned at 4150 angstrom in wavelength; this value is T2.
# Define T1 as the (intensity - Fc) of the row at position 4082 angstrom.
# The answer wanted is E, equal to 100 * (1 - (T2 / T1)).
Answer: -9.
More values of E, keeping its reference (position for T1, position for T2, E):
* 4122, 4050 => -16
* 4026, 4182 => -21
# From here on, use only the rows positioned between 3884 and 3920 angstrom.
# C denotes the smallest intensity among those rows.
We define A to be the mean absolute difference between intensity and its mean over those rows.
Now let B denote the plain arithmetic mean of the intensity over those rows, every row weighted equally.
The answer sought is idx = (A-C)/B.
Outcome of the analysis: -0.52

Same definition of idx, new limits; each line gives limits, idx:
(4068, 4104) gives -0.61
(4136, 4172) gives -0.92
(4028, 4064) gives -0.77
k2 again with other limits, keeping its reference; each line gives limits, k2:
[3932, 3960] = 3950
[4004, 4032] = 4014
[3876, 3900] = 3878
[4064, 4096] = 4086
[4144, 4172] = 4170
